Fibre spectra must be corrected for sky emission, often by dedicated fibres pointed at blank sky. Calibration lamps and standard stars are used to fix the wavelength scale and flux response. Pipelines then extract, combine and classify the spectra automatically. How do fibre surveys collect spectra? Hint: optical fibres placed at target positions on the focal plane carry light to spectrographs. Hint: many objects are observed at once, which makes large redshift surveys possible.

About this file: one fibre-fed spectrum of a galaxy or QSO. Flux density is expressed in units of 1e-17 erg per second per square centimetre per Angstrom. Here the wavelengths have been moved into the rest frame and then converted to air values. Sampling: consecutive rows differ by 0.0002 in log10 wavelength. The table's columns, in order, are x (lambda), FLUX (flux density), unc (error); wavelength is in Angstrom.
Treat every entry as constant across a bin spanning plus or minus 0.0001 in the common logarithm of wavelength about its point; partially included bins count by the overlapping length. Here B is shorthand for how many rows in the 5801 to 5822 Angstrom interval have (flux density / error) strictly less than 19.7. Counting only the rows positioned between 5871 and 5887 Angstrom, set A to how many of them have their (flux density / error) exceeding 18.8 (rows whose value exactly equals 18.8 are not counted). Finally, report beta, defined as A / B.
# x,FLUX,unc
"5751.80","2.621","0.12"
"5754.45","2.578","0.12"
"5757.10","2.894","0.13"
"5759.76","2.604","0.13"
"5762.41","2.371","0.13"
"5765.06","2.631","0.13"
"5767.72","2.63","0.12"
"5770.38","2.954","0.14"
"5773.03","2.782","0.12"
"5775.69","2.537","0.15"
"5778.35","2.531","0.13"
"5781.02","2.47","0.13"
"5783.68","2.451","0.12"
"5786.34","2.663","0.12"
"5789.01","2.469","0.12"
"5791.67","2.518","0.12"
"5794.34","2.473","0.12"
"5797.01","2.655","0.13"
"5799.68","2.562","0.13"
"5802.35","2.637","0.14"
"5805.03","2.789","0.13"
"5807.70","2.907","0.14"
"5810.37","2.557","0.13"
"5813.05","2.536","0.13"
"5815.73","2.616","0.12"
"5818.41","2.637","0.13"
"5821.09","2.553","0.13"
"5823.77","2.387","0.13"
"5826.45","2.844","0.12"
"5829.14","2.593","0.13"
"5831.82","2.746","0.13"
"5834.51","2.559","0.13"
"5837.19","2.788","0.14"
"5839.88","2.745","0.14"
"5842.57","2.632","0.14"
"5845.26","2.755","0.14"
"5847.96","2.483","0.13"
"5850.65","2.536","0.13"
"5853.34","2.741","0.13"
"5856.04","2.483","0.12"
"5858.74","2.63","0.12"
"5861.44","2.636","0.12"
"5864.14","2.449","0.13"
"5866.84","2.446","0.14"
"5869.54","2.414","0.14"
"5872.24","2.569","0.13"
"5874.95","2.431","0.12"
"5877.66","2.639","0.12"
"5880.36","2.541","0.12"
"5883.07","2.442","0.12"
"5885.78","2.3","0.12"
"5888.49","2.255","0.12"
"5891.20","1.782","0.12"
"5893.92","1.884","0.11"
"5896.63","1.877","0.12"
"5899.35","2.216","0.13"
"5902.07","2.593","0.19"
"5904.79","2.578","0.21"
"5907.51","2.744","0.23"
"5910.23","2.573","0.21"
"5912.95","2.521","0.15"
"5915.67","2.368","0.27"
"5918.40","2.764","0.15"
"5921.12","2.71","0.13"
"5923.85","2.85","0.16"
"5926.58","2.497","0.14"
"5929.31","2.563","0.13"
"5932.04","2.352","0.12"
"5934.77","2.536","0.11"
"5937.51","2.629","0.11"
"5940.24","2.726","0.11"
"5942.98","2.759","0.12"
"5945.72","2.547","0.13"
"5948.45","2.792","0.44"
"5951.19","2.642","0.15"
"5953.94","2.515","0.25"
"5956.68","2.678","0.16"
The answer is 1.5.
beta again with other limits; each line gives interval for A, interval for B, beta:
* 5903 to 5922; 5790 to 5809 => 1.0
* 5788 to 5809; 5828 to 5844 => 2.7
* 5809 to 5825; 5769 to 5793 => 1.7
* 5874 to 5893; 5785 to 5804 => 5.0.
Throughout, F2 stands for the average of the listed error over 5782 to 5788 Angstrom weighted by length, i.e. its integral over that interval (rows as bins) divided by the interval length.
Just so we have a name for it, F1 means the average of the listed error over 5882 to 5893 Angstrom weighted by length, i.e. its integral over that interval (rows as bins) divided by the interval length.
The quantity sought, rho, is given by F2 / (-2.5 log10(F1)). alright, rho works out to 0.0523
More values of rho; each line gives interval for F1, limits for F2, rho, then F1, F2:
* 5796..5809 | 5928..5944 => 0.0534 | 0.134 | 0.117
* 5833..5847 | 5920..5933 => 0.0634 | 0.138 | 0.137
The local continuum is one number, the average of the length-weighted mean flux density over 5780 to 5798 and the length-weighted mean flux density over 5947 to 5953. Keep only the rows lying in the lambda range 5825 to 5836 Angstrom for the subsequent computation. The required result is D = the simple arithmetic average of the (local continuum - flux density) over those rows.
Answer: -0.07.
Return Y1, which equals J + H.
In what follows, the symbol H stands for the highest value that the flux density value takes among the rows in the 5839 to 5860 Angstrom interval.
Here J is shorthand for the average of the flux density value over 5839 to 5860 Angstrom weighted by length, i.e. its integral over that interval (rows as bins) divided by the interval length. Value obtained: 5.4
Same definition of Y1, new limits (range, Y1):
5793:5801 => 5.2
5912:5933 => 5.4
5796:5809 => 5.6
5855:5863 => 5.2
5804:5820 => 5.6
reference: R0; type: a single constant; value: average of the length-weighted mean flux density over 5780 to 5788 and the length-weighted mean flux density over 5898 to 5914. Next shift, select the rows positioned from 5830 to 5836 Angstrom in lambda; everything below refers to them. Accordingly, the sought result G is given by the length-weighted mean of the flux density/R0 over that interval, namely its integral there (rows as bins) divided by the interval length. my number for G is 1.05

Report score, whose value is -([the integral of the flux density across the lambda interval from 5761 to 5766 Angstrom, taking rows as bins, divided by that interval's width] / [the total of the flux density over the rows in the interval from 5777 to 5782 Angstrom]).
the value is -0.50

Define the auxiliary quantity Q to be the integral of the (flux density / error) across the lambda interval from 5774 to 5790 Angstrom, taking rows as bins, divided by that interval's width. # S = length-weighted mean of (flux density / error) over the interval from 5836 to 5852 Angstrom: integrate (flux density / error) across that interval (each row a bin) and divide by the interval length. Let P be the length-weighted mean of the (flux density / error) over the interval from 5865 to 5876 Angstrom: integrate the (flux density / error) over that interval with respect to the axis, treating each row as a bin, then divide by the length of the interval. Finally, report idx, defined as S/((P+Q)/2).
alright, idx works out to 1.01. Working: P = 19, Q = 19.8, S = 19.4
